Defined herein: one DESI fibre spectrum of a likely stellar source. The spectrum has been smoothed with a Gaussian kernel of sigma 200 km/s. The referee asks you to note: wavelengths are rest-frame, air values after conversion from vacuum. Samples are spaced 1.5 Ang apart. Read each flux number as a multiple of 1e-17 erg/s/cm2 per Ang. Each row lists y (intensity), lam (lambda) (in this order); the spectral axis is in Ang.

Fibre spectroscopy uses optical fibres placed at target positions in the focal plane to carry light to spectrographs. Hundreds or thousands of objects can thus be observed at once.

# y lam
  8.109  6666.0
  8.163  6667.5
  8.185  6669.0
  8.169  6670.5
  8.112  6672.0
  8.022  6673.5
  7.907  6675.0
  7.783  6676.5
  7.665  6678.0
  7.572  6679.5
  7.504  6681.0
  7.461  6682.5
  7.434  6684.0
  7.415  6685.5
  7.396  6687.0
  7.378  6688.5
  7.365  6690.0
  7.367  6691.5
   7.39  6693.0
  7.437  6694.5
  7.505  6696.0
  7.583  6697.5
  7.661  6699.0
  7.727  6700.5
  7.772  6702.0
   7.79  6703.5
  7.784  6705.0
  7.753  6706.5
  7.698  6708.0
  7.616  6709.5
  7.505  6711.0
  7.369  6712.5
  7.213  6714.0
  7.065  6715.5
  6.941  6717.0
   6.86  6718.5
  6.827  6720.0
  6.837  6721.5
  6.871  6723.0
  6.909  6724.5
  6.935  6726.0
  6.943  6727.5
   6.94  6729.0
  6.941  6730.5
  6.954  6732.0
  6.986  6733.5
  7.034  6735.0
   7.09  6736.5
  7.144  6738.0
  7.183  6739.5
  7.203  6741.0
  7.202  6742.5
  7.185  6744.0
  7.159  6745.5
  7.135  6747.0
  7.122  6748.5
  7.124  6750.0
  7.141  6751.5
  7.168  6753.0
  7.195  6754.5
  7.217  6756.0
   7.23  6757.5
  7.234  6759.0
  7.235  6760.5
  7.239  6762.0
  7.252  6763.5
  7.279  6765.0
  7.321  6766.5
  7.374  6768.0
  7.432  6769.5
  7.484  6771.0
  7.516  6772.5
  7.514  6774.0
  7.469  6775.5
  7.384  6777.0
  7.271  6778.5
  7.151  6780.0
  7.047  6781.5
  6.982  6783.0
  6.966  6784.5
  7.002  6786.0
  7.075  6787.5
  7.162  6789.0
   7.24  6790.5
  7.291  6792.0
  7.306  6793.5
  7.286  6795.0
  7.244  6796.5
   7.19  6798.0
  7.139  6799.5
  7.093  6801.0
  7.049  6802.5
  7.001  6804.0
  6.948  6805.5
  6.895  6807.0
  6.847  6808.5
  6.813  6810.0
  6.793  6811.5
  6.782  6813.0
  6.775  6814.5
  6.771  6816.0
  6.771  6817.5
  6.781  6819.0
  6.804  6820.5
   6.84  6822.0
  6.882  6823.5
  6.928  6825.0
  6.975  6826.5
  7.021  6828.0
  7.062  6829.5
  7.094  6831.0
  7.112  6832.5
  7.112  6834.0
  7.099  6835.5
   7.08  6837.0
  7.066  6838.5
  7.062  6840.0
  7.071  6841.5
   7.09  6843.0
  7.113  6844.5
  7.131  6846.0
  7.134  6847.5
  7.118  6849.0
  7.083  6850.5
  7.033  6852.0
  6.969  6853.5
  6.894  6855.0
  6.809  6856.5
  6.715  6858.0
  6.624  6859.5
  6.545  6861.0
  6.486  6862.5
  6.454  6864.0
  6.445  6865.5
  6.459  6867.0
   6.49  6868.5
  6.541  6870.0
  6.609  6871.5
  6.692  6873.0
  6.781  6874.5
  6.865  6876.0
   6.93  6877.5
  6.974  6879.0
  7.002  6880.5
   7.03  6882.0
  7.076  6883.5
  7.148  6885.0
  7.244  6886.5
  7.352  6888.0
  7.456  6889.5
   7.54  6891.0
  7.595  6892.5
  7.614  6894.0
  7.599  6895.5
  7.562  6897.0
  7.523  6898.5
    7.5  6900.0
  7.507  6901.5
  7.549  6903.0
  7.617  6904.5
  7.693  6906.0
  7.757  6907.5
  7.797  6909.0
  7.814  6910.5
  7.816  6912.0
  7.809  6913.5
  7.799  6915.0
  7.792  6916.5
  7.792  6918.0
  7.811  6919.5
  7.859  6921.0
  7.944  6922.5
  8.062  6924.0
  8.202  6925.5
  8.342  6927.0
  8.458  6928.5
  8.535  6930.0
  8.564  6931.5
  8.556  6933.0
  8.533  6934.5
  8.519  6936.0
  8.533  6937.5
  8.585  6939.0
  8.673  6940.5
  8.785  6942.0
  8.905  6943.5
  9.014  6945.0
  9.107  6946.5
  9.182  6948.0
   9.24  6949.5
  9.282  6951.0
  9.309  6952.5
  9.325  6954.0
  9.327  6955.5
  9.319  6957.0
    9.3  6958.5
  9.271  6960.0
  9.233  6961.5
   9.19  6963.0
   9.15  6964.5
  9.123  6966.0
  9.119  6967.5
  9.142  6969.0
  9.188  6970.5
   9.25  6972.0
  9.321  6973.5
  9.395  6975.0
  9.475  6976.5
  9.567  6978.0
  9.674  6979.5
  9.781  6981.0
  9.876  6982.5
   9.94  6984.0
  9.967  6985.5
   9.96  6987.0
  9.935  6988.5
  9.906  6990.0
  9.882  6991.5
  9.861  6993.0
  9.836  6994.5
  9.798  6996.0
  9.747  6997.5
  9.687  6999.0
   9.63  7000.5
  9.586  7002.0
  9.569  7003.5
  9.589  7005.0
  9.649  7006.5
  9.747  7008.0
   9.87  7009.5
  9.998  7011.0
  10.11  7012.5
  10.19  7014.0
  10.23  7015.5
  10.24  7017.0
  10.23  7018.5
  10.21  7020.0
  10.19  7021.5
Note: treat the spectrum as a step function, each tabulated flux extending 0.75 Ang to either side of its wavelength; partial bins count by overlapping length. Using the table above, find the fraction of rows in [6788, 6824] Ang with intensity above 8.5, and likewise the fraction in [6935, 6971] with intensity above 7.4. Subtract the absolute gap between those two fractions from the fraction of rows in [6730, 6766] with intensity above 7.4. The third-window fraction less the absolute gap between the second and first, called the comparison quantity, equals -1.00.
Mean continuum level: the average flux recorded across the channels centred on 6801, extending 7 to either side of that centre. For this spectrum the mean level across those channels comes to 7.09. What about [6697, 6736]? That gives 7.25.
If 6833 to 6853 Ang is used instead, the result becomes 7.09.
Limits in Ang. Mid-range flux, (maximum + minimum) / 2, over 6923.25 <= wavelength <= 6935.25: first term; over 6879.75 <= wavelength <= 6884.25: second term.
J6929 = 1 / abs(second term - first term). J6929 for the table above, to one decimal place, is 0.8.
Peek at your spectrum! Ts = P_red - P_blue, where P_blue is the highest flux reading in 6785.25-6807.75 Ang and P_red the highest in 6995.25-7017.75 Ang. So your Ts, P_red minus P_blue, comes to 2.9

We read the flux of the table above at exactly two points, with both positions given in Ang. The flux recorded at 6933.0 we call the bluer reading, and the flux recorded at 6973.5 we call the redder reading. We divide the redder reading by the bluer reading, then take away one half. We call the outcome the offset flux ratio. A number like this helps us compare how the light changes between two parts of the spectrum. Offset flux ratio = 0.59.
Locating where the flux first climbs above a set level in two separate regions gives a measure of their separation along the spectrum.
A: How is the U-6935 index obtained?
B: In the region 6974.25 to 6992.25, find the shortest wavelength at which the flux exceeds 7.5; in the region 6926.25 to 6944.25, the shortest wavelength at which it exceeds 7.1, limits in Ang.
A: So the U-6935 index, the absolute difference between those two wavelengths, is 48.0 Ang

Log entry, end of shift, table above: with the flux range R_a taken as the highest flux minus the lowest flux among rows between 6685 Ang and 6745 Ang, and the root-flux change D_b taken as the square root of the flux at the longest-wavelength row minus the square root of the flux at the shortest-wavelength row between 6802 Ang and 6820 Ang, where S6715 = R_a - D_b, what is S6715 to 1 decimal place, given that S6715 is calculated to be 1.0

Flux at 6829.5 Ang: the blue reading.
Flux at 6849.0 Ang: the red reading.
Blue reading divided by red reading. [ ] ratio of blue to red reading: 0.99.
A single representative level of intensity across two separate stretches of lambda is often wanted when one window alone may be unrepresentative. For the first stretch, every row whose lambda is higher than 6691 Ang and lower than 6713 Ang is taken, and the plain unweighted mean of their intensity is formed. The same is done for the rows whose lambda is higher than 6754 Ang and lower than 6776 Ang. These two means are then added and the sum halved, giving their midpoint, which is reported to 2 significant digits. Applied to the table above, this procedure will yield 7.5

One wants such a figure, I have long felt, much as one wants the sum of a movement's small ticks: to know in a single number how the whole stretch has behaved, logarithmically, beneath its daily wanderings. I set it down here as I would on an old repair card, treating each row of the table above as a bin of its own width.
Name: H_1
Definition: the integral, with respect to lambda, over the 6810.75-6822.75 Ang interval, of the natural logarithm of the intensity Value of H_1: 23.0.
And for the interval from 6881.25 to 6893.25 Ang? 23.9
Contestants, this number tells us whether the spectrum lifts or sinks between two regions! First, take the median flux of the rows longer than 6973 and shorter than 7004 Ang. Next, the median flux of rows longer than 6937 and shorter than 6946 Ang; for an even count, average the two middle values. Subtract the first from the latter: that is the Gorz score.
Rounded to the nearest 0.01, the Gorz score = -1.05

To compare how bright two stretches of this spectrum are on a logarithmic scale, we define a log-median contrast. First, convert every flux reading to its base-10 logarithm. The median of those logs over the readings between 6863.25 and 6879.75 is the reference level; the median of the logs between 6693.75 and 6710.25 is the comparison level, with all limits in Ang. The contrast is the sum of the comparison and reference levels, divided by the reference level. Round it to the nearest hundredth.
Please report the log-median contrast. 2.08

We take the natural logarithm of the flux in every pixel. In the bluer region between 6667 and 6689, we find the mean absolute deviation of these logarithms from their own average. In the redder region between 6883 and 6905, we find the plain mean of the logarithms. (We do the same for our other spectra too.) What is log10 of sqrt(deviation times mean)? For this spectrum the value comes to -0.57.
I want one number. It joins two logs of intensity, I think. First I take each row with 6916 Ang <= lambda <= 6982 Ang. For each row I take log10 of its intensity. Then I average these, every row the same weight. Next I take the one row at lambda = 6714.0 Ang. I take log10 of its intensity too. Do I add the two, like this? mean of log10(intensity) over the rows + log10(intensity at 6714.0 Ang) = 1.81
